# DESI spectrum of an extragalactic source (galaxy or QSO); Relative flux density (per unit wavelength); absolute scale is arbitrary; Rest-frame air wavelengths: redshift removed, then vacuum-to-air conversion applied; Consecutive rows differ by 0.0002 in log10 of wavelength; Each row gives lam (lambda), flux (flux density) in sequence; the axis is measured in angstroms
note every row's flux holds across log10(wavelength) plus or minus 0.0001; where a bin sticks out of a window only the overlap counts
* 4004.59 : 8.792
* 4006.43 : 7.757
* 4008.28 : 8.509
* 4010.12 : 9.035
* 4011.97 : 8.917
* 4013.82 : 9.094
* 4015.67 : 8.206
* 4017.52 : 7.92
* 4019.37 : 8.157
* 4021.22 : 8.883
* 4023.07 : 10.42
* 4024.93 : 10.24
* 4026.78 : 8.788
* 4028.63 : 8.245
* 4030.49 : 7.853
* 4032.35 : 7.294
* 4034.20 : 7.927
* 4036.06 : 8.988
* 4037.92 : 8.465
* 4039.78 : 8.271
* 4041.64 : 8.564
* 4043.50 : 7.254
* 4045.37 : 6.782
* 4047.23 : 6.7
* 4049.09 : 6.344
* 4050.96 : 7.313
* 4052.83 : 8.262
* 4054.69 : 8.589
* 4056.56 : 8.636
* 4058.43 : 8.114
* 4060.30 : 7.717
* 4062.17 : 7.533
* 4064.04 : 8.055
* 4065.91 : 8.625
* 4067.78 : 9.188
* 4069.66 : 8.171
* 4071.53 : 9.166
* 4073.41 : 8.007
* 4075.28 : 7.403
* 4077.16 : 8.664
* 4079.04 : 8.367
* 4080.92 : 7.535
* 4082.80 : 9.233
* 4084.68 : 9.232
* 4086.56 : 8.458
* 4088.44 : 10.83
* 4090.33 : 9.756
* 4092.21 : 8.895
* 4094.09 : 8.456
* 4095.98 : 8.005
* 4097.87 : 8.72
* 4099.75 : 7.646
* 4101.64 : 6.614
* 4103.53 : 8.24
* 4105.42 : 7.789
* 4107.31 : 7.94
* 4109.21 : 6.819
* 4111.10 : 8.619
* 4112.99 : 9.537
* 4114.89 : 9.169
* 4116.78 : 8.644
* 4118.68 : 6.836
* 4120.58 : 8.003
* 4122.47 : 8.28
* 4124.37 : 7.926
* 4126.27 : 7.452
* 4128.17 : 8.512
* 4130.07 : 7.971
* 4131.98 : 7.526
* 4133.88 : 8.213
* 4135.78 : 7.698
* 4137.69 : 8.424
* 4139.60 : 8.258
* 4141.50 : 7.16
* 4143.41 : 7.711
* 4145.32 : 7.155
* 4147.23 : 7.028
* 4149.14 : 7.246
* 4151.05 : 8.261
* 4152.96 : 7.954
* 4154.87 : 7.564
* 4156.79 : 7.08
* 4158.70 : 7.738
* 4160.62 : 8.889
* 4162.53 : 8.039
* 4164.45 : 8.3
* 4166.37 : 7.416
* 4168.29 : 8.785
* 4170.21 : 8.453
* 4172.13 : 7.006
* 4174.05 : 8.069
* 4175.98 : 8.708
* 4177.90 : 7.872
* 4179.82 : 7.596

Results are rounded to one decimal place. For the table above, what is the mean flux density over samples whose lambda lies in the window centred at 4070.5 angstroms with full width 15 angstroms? 8.4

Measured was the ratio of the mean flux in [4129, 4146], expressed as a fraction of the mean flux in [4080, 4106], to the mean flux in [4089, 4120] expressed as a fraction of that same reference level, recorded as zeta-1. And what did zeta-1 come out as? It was 0.95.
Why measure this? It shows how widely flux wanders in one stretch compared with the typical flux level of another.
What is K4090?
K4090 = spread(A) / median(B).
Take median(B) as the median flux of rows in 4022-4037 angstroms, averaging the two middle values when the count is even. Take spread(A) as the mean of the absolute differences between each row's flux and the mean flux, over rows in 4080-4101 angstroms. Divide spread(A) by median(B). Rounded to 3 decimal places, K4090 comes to 0.085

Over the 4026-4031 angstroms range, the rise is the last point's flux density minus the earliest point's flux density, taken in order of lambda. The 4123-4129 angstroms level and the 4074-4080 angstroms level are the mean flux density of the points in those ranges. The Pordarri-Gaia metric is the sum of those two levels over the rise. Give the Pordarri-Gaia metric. -17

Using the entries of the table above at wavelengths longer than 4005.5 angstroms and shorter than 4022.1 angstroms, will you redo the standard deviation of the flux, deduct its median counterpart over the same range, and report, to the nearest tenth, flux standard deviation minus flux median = -8.0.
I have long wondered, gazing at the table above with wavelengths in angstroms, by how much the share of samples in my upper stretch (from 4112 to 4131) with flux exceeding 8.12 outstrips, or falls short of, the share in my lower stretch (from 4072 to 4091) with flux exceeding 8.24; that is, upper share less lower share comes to -0.20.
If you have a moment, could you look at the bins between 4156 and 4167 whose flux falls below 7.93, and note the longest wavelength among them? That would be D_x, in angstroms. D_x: 4166.37 angstroms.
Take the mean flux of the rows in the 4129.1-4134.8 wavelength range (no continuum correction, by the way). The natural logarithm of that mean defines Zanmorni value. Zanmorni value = 2.07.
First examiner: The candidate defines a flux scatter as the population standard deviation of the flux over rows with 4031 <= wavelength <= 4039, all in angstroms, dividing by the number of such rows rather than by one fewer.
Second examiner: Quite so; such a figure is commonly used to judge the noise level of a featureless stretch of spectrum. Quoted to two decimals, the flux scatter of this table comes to 0.63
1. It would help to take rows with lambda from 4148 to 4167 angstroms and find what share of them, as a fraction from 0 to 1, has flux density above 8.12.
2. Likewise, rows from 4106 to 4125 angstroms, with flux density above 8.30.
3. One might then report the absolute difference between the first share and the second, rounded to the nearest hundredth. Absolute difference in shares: 0.10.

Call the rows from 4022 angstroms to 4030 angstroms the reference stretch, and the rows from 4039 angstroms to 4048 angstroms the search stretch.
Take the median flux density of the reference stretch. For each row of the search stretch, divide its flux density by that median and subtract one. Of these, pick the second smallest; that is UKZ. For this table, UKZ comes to -0.29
